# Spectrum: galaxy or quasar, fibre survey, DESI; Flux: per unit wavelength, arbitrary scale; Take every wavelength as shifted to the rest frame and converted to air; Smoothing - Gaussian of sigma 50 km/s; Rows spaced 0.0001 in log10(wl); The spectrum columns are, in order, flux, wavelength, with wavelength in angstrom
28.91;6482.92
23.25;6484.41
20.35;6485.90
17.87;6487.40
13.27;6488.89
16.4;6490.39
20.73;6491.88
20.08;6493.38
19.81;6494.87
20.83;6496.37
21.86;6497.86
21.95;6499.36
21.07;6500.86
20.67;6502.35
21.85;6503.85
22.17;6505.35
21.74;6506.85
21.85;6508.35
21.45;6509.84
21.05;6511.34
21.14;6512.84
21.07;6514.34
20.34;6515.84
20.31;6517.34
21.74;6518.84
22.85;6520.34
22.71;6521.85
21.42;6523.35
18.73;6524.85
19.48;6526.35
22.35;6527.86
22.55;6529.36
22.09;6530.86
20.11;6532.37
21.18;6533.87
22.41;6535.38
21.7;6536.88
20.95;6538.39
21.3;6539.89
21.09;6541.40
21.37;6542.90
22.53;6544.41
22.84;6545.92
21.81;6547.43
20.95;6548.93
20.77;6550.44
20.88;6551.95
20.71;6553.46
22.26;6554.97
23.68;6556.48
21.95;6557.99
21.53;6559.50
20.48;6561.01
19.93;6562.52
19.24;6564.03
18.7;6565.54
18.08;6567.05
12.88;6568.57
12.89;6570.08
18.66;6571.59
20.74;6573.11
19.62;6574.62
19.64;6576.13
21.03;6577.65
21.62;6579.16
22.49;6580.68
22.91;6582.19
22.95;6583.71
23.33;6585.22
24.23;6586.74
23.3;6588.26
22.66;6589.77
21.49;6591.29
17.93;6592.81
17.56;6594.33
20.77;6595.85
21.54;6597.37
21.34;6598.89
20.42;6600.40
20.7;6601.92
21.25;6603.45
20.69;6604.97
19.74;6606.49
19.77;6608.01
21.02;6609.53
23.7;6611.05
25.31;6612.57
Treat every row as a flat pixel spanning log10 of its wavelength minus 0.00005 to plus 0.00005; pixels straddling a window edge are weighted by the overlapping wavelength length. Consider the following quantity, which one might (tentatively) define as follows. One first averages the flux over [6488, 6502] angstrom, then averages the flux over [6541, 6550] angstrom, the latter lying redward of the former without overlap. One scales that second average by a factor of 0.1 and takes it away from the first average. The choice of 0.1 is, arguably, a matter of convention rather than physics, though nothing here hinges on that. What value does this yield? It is 17.4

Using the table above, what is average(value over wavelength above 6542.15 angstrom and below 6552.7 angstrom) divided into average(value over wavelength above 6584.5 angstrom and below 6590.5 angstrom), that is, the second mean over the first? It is 1.083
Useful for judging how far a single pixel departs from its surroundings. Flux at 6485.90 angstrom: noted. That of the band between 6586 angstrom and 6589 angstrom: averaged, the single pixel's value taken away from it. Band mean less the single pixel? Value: 3.4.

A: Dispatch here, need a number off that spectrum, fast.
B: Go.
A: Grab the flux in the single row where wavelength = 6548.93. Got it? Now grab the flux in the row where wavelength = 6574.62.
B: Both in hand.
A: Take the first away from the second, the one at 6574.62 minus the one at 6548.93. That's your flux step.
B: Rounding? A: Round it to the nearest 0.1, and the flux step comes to -1.3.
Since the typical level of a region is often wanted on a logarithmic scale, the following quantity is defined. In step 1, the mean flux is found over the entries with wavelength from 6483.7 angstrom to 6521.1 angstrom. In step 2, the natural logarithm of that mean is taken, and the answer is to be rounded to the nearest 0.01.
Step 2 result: 3.03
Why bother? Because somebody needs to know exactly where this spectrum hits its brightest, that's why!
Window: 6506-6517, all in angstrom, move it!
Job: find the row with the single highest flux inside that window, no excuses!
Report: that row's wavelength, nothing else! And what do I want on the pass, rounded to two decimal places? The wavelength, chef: 6508.35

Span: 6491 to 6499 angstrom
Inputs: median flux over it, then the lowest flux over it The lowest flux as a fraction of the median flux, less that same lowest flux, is -18.9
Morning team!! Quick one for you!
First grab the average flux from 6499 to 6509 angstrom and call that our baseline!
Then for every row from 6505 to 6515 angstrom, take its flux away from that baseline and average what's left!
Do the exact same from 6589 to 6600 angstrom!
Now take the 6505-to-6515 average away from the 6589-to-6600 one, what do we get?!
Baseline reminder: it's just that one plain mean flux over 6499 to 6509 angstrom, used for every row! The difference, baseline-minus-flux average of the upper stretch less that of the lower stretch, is 1.0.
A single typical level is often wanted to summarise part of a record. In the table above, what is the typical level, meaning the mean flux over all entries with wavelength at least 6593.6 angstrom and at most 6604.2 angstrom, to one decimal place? 20.5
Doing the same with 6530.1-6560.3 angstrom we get 21.6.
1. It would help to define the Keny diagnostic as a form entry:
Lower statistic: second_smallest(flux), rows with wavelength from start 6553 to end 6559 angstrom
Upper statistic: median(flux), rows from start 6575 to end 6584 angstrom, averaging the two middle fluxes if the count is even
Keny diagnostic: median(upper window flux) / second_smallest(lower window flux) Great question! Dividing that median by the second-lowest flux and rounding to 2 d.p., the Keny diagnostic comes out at 1.00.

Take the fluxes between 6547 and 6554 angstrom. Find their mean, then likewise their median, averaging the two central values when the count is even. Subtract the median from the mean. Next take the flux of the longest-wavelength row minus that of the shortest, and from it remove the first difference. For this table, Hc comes -1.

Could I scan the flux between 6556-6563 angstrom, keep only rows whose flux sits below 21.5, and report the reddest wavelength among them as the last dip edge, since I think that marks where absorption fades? 6562.52 angstrom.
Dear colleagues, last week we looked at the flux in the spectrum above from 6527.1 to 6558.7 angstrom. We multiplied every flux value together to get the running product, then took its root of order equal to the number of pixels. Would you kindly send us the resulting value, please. 21.7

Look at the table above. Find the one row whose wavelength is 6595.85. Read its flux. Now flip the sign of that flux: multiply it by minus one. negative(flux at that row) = -20.8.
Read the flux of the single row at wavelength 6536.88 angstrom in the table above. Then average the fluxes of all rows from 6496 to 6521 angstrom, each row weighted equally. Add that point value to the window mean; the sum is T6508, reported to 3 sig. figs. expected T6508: 43.1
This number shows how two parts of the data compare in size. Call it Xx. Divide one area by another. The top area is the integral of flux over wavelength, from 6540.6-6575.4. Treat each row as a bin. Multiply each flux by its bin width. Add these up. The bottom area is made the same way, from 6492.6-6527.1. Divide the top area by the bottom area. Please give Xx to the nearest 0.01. 0.96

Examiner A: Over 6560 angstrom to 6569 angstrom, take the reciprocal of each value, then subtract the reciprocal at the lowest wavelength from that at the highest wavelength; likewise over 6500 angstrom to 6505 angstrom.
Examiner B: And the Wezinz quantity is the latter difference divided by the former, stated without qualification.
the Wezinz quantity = -0.1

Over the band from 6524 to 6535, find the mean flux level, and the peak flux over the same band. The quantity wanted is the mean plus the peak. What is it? 43.5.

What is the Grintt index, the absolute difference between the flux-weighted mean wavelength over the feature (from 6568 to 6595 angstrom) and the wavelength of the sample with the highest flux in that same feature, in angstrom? 4.7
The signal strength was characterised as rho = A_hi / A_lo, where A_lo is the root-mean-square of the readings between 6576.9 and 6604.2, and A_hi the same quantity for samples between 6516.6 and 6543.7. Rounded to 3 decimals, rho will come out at 0.990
